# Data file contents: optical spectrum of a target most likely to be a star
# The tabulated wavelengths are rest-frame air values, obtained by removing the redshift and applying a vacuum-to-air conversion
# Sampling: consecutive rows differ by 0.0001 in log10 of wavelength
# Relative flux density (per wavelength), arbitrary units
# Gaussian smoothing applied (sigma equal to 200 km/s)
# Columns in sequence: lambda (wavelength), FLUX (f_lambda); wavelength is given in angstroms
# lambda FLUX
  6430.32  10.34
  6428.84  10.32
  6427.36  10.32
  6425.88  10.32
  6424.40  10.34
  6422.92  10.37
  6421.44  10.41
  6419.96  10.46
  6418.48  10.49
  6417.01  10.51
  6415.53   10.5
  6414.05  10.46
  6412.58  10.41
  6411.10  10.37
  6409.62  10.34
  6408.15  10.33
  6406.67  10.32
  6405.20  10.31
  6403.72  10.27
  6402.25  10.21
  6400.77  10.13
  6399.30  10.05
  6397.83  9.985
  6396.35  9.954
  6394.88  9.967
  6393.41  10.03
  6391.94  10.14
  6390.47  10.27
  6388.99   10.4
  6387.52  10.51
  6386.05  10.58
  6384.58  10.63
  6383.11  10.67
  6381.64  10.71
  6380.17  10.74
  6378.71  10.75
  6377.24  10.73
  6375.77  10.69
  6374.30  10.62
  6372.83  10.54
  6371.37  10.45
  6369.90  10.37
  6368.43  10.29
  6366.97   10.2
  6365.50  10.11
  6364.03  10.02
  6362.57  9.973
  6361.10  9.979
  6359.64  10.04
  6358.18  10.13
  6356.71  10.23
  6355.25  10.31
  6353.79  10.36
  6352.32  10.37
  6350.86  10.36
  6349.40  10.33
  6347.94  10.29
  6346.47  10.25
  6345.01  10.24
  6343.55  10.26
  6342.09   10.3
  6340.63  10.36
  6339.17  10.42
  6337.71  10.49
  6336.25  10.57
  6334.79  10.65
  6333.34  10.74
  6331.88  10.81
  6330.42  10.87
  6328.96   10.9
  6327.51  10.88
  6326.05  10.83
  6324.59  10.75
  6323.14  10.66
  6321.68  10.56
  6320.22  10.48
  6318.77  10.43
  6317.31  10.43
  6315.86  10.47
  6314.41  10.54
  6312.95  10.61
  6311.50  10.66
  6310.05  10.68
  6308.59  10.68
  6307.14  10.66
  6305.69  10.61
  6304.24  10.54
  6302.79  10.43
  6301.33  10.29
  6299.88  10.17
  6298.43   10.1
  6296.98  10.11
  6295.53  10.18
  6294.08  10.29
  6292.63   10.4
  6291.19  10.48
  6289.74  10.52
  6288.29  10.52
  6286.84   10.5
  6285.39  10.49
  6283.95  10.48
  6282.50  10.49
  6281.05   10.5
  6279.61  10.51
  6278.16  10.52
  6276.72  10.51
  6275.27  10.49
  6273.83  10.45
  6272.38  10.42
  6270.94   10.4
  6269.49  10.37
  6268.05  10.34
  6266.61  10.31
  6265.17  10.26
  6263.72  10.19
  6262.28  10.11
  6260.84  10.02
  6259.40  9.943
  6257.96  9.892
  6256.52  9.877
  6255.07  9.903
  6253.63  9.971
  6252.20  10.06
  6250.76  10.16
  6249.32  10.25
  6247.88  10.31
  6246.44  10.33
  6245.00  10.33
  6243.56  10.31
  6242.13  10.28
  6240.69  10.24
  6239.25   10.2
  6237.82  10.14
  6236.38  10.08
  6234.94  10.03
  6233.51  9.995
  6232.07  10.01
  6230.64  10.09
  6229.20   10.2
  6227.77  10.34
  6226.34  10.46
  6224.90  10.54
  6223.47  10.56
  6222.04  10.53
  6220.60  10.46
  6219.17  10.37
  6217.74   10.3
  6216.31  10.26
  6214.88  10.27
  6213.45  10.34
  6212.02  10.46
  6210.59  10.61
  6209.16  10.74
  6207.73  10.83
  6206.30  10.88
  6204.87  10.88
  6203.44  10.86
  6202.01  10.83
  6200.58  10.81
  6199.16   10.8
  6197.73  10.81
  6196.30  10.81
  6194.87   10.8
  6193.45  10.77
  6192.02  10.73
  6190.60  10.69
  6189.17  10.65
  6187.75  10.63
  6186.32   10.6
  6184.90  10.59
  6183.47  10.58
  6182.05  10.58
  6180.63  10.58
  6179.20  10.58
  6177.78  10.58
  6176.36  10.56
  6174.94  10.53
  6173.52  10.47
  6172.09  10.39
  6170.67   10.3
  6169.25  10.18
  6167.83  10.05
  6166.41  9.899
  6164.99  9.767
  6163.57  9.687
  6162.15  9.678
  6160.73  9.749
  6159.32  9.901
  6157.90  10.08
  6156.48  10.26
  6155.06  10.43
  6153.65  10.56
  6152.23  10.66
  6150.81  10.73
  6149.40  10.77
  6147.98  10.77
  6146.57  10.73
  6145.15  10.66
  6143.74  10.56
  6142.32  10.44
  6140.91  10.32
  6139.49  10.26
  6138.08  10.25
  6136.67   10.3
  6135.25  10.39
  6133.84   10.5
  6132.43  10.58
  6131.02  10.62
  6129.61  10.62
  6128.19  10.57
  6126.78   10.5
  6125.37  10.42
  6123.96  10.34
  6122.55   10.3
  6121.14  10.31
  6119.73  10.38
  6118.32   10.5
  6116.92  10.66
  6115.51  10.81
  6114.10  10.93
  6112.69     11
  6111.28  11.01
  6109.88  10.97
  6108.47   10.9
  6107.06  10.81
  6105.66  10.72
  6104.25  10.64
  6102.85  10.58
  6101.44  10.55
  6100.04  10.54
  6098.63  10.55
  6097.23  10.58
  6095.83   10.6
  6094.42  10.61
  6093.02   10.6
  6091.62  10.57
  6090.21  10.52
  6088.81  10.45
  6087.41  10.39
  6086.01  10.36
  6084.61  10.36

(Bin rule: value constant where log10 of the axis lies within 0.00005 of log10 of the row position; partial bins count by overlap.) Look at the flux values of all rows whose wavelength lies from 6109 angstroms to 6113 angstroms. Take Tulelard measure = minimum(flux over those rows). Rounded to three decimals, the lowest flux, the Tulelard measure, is 10.970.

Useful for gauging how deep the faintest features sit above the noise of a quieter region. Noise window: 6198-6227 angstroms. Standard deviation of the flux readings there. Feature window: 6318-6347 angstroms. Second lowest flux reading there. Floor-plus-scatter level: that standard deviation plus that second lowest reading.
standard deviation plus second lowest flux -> 10.47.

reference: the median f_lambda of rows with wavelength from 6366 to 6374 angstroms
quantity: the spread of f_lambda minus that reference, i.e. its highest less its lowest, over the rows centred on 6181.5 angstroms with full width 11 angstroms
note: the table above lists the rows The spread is 0.0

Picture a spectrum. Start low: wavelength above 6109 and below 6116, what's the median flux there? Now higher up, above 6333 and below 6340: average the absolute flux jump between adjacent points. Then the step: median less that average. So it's 10.9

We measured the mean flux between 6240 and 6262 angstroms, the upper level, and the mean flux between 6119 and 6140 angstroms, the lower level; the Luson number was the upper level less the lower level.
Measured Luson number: -0.30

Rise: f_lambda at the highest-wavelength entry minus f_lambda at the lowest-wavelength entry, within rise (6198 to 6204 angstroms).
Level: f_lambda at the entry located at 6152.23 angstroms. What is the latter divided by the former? 178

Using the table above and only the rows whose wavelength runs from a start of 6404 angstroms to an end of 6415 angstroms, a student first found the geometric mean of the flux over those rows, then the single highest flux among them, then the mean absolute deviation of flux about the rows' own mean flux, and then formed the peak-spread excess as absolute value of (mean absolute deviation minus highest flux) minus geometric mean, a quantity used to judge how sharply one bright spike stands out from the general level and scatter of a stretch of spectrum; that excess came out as 0.054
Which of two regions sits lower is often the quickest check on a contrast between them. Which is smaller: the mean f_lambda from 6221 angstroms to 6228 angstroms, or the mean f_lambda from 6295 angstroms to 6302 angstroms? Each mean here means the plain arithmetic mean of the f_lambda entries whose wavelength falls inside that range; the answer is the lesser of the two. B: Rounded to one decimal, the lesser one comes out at 10.2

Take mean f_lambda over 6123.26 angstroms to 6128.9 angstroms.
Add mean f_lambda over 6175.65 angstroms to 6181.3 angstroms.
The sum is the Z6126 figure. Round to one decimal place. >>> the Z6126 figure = 21.0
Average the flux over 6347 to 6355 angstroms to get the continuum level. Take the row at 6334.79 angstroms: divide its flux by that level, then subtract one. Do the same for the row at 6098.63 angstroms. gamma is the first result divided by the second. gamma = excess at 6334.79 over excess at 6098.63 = 1.5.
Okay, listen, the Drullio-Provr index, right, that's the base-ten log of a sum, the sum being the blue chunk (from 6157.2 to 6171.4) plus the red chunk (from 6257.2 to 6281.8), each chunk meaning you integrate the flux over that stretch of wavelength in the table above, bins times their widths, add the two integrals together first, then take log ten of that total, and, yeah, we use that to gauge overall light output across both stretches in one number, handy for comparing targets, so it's 2.6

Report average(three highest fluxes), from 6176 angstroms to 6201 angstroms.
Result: 10.8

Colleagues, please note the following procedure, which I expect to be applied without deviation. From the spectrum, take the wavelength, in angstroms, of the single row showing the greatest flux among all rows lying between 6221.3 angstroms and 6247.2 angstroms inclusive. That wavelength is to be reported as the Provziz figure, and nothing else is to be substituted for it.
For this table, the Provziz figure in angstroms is 6223.47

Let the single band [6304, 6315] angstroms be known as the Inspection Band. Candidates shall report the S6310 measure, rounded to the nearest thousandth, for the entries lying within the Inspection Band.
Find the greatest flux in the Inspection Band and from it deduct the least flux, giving 0.140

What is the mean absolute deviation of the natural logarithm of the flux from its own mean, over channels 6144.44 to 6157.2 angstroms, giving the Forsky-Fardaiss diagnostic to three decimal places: 0.013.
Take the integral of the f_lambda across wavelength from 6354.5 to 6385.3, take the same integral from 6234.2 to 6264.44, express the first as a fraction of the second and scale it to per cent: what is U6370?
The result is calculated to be 105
